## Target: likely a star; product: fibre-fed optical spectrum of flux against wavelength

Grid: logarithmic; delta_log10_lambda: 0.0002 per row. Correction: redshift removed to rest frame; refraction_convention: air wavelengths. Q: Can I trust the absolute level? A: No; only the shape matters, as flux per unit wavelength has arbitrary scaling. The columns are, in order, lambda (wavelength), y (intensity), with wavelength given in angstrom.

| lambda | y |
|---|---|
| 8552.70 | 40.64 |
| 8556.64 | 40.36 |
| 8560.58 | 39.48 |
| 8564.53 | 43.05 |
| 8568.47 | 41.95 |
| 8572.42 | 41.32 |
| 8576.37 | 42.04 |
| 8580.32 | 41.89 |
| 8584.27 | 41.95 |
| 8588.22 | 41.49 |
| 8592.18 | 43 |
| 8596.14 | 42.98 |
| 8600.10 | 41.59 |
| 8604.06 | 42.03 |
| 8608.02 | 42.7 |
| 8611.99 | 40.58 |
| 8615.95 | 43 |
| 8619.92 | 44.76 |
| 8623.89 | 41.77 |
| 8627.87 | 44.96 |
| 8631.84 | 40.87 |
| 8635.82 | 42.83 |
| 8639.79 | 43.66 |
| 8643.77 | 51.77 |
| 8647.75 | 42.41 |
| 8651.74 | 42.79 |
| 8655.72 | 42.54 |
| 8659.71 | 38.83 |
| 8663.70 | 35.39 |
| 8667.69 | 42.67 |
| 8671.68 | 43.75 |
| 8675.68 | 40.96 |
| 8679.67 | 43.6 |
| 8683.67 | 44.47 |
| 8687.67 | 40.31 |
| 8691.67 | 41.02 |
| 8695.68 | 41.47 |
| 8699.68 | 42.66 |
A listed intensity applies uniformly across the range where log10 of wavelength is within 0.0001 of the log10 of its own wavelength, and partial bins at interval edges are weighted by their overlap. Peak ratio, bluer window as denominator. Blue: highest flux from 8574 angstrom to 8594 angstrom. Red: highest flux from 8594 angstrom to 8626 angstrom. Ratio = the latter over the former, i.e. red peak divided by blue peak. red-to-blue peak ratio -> 1.041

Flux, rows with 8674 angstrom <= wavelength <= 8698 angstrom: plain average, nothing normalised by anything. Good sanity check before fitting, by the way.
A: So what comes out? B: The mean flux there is 42.0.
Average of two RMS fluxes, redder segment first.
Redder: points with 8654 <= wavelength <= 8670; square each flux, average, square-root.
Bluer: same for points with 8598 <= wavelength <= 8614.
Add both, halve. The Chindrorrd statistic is 40.9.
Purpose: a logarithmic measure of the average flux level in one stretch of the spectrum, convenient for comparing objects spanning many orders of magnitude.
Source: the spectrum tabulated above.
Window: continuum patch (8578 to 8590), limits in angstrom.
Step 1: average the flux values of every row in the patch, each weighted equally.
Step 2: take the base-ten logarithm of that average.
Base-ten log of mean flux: 1.621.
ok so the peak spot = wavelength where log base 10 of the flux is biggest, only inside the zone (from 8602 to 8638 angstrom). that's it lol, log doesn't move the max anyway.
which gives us 8627.87 angstrom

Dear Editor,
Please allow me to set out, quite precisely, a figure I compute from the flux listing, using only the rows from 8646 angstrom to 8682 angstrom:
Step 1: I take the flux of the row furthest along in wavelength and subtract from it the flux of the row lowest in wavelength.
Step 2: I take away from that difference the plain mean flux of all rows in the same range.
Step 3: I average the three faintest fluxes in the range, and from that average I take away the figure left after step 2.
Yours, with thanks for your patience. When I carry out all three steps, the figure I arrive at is 79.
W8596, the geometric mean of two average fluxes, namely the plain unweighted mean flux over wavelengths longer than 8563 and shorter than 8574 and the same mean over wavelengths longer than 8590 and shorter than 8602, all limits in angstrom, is 42.3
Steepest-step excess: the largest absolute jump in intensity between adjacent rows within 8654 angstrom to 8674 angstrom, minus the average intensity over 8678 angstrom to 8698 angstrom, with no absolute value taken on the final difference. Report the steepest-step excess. -34.9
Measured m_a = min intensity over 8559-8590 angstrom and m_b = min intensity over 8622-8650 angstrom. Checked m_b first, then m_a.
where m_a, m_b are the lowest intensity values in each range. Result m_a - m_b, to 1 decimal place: -1.4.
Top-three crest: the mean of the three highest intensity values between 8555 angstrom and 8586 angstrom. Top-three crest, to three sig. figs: 42.3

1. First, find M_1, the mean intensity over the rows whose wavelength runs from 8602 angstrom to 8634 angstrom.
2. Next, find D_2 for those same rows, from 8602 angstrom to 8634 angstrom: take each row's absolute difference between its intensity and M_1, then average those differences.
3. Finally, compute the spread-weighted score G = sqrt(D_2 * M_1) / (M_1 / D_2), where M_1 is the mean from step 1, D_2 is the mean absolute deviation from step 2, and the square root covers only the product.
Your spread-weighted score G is 0.22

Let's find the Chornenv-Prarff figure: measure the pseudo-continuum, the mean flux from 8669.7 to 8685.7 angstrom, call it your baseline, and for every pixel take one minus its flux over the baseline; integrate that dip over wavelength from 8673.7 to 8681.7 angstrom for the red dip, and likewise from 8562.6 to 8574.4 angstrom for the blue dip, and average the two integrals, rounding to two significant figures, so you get 0.23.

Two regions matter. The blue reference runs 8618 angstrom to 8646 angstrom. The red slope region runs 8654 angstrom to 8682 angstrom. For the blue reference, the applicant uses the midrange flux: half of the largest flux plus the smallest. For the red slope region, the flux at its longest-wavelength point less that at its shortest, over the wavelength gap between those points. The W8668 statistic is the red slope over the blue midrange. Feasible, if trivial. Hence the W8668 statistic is 0.0010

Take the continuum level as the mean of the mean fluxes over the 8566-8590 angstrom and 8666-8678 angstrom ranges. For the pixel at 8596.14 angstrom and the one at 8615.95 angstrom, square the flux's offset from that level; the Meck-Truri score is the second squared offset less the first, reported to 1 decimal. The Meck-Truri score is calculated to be 0.0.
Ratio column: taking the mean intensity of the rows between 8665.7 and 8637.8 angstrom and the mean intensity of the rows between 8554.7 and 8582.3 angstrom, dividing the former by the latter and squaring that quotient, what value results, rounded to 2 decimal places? 1.05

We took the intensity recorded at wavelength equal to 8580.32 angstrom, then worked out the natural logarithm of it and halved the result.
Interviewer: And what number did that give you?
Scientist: 1.87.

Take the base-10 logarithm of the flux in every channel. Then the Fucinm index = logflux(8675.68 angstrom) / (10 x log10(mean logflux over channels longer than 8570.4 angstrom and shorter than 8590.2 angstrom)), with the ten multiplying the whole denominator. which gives 0.769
